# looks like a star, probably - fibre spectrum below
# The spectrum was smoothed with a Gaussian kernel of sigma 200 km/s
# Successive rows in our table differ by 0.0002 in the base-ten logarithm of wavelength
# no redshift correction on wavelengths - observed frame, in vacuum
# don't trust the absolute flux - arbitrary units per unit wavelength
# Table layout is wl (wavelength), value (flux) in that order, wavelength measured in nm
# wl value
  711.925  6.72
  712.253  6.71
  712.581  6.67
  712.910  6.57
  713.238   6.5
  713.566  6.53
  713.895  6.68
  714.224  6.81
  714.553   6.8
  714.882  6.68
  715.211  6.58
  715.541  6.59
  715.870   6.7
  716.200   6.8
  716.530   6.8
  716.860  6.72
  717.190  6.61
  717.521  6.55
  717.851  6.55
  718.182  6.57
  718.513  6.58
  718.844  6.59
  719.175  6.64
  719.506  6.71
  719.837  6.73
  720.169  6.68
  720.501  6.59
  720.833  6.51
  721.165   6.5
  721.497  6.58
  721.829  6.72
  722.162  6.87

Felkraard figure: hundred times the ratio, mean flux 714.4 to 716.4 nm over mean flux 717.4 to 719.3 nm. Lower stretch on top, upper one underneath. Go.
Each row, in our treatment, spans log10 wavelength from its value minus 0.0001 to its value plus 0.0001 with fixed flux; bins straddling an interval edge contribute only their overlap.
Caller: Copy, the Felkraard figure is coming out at 101.7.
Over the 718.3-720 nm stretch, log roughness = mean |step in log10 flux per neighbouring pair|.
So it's 0.0024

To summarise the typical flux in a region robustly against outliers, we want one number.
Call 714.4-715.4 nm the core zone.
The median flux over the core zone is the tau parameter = 6.68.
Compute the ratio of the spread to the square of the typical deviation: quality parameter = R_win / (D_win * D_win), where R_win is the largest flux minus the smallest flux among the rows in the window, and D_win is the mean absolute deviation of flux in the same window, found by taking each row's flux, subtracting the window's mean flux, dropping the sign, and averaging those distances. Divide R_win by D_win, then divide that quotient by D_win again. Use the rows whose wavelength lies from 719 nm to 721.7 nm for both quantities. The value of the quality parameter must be 43.8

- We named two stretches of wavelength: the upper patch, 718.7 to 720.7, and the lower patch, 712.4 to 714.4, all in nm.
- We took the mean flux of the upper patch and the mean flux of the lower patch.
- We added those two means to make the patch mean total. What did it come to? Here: 13.28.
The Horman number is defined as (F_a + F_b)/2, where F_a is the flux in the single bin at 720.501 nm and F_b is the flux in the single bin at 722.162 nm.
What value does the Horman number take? 6.73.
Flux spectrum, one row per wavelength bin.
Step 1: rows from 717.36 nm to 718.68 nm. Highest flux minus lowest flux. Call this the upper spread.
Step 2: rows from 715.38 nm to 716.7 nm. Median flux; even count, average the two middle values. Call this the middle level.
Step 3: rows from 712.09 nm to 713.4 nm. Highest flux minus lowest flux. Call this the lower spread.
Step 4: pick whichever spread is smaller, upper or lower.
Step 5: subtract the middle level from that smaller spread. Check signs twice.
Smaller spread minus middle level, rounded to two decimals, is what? -6.72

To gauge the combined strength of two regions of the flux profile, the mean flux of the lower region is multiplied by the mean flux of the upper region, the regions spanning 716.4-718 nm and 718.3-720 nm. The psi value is 44.2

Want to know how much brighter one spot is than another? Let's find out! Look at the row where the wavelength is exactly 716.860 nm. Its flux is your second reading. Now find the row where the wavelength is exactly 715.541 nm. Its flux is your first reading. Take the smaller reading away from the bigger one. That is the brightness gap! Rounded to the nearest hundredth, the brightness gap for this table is 0.13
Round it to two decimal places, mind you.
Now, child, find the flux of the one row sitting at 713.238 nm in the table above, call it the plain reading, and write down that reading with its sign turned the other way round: -6.50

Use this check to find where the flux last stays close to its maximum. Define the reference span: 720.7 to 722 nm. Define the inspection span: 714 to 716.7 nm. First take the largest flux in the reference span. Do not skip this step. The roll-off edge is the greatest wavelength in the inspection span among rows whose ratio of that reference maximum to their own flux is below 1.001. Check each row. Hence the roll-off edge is 716.530 nm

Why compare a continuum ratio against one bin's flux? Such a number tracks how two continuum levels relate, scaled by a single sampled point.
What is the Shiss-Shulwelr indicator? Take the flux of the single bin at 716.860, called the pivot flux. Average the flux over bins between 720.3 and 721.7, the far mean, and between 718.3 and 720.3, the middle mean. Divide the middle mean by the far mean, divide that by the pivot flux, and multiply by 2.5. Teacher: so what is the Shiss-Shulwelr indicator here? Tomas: 0.378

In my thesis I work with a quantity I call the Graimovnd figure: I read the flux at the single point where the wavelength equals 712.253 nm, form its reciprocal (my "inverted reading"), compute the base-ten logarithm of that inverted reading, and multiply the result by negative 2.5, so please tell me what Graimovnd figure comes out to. 2.07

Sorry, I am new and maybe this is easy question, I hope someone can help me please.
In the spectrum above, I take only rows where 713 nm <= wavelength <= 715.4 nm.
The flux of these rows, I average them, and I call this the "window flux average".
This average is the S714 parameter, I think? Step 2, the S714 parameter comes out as 6.65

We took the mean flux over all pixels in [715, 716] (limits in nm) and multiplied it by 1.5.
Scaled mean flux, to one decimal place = 9.9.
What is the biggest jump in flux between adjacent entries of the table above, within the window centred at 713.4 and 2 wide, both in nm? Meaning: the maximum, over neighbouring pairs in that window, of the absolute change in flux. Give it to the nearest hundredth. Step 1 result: 0.15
